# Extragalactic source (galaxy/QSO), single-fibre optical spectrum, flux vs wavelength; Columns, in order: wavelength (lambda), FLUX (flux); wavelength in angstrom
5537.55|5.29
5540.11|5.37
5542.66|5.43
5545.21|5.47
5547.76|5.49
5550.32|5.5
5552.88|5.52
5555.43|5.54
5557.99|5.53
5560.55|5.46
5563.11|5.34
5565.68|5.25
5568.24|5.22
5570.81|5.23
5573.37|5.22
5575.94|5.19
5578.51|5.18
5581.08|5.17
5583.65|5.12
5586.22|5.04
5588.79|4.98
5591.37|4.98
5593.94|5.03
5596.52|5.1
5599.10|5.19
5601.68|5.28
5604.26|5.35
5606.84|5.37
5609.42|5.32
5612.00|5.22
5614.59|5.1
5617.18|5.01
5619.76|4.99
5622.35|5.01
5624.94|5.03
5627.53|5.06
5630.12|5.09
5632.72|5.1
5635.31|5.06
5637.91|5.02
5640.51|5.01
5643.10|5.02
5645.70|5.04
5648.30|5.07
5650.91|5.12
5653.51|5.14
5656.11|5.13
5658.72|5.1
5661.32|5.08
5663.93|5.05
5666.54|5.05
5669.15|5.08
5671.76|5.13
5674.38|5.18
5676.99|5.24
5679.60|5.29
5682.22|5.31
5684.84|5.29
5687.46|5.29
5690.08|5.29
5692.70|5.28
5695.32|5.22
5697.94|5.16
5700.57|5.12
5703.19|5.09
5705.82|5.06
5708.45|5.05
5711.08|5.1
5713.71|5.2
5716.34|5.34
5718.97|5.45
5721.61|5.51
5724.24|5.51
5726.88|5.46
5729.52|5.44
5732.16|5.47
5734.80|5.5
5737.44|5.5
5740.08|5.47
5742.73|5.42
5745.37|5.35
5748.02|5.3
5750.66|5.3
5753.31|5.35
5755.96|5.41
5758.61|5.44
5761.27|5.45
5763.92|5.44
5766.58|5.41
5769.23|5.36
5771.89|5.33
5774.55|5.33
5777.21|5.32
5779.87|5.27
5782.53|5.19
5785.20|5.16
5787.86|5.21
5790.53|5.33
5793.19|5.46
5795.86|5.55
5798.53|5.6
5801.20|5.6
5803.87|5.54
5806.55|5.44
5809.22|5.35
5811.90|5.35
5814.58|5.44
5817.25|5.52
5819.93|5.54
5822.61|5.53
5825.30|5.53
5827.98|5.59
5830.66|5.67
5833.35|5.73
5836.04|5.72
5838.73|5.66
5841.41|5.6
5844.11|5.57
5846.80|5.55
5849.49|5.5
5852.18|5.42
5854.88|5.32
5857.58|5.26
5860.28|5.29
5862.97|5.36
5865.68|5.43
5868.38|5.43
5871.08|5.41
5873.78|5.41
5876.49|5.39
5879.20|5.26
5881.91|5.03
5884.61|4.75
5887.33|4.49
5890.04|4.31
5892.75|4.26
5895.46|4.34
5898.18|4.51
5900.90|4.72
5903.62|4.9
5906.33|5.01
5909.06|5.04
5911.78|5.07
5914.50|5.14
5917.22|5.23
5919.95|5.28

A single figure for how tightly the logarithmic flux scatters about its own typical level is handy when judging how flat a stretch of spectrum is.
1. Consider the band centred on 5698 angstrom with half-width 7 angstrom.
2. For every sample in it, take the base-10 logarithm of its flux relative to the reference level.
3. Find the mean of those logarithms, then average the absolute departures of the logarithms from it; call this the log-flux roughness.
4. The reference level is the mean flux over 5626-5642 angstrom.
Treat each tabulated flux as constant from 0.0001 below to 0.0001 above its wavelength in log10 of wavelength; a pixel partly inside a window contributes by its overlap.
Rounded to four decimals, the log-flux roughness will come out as 0.0051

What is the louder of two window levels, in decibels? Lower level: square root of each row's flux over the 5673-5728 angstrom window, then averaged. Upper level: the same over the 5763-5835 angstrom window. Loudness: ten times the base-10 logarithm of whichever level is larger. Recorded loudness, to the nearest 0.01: 3.68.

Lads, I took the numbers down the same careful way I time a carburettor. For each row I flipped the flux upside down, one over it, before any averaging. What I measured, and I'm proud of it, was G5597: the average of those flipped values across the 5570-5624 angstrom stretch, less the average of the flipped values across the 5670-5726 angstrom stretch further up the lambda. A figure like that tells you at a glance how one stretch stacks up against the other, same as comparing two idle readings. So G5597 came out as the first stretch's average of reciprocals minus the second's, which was 0.004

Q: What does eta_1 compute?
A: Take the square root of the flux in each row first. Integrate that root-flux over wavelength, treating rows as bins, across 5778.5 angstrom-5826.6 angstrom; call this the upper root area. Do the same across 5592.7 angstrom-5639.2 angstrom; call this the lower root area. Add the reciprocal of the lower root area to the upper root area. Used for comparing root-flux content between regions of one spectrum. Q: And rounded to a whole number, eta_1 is 112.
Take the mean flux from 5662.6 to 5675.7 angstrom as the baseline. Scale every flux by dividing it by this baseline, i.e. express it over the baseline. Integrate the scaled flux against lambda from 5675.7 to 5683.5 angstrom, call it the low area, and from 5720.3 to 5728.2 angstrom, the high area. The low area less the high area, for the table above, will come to -0.4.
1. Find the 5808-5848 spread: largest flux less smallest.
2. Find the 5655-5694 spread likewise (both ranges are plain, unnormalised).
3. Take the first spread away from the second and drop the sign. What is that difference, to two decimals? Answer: 0.12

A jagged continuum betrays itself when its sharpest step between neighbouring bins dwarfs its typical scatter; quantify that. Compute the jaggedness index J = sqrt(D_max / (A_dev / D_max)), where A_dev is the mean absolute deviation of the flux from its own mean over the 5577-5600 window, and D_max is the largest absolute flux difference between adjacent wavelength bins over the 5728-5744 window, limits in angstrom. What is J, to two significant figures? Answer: 0.19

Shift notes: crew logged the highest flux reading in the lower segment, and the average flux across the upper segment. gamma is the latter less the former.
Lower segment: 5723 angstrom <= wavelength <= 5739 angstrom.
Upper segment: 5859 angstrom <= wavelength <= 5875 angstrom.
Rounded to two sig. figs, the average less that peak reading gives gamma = -0.12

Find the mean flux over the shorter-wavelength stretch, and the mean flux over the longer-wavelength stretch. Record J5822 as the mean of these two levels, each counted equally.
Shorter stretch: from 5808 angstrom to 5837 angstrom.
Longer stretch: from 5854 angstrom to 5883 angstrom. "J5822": 5.43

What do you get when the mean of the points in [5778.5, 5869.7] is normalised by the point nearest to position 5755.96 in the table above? 1.01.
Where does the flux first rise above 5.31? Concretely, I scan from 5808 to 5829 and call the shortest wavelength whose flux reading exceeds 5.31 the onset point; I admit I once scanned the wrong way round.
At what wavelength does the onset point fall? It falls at 5809.22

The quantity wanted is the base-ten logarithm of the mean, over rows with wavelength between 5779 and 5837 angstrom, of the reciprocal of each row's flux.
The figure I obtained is -0.738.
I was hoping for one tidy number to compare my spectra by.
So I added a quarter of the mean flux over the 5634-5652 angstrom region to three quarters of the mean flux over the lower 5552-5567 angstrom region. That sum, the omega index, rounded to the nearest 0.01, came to 5.34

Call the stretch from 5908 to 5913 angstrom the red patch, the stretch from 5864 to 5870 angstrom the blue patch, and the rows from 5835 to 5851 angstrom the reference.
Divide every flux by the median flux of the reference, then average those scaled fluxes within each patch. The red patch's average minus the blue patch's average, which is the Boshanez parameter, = -0.07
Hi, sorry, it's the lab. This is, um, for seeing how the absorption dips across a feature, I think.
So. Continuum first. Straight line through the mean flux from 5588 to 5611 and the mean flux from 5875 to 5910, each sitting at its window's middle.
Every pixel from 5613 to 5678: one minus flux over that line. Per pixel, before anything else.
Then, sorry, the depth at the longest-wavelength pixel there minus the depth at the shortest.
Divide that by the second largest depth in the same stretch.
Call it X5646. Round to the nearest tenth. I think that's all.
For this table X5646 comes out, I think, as -1.6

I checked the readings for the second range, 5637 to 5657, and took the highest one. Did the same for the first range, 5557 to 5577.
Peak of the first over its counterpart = 1.08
